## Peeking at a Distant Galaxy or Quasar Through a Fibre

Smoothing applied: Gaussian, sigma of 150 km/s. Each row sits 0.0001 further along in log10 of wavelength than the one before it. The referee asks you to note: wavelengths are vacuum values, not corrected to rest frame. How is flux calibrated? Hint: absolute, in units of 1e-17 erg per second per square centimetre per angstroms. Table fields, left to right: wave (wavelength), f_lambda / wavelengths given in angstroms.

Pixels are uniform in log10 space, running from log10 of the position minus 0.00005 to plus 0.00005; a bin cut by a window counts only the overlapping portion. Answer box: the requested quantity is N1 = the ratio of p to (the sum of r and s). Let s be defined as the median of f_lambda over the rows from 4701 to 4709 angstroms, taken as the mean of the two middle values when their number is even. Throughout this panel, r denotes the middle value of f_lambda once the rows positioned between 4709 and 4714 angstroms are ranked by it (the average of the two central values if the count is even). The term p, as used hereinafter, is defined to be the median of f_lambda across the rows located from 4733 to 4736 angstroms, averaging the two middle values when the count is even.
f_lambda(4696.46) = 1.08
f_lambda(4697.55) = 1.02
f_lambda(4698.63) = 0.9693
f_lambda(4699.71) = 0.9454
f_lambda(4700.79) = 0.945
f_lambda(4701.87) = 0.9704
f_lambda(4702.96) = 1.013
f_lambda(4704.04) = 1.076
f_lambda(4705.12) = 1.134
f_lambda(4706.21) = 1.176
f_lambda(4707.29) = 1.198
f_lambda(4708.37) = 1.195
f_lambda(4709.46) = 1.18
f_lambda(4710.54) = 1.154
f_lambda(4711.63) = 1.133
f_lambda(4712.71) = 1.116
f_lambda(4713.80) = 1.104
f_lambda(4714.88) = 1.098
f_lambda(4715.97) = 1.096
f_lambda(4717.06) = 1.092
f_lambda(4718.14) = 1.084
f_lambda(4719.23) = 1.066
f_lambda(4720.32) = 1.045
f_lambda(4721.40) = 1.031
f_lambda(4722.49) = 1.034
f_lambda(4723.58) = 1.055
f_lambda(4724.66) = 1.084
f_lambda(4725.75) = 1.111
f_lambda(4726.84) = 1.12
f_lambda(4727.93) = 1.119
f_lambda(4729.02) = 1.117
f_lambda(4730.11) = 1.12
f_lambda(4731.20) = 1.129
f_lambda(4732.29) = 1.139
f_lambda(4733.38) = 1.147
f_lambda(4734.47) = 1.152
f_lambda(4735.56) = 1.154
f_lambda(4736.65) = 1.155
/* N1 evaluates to 0.51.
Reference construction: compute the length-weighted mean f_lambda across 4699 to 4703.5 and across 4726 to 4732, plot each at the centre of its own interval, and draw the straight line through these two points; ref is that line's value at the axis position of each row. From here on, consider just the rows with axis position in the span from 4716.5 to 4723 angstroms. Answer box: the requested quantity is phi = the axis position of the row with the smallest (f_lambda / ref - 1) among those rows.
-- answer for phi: 4722.49 angstroms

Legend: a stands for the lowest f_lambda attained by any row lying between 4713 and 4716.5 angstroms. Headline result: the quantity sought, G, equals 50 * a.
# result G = 54.8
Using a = 1.096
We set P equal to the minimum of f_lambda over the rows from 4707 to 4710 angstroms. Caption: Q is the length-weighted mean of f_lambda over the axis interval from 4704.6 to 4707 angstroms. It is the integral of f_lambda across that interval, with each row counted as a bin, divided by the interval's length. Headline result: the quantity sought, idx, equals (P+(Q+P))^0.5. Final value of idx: 1.88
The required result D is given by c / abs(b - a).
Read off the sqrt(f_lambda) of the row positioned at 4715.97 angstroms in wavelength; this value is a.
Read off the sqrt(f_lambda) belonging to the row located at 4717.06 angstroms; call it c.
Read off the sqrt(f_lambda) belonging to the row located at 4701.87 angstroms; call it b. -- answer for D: 17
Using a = 1.05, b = 0.99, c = 1.04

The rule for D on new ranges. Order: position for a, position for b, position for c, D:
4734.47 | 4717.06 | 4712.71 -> 37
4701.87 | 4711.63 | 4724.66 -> 13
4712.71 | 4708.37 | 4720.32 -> 28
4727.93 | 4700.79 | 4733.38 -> 12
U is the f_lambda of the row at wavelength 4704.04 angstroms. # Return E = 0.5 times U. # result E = 0.538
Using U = 1.076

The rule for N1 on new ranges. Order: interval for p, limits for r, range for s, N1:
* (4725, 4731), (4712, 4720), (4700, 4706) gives 0.53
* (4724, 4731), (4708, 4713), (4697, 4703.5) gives 0.53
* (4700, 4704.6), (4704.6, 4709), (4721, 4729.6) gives 0.43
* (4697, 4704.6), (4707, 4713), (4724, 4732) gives 0.42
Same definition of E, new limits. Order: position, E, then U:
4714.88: 0.549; 1.098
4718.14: 0.542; 1.084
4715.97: 0.548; 1.096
